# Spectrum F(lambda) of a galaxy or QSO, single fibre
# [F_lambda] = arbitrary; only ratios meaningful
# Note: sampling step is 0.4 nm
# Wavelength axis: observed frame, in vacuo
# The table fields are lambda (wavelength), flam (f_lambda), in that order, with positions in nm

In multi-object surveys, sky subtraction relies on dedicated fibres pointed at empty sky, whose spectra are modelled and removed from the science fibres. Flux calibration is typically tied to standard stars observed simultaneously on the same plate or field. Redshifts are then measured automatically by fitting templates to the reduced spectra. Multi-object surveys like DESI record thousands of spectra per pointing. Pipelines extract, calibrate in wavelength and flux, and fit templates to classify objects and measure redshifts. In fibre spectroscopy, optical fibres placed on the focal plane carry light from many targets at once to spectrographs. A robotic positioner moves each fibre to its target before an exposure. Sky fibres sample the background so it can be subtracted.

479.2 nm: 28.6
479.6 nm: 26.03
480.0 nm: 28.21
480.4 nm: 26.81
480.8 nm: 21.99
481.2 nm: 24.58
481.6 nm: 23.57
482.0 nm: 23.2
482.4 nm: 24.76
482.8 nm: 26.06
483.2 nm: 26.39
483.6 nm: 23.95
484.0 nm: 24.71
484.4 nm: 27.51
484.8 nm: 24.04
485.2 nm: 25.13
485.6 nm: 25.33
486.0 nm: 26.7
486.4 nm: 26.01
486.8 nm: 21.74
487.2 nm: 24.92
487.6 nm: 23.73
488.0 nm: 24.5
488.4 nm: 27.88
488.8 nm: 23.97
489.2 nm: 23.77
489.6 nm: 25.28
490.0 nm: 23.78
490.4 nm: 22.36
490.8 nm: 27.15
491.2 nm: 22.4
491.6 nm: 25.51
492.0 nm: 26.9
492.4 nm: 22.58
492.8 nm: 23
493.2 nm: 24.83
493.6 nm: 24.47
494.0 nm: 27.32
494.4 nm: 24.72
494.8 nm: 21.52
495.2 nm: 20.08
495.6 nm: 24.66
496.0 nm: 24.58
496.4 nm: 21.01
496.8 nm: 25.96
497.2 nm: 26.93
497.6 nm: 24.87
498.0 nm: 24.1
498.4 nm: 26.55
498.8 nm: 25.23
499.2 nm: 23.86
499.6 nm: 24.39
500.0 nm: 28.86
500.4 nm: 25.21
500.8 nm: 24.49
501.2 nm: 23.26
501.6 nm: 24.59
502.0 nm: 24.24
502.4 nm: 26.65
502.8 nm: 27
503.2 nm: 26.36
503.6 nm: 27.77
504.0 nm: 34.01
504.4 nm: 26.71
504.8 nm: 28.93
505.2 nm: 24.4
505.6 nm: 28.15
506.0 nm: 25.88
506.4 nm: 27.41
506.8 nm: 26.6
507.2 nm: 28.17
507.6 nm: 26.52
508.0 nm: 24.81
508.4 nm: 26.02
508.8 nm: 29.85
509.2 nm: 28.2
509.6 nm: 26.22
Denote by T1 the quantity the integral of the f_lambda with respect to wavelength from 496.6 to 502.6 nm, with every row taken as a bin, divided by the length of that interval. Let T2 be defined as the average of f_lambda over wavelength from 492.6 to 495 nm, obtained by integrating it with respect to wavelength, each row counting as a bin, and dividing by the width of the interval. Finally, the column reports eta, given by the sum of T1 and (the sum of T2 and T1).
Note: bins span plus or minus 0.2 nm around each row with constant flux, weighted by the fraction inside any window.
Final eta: 75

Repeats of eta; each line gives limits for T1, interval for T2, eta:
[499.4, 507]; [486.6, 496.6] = 77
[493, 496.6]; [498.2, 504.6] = 74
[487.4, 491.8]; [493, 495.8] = 73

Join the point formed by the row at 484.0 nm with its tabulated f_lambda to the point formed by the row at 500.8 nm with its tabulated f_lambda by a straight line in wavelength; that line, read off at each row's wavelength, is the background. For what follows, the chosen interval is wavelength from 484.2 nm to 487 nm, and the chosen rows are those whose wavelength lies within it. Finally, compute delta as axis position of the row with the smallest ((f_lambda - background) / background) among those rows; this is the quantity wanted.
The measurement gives 486.8 nm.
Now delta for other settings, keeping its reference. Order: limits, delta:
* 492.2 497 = 495.2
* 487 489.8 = 487.6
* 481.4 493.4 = 486.8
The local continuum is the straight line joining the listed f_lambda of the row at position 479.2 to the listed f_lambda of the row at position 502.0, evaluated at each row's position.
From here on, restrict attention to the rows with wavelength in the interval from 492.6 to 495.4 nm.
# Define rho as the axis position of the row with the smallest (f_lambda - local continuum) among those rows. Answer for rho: 495.2 nm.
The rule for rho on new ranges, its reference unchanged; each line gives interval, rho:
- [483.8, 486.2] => 484.8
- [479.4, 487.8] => 480.8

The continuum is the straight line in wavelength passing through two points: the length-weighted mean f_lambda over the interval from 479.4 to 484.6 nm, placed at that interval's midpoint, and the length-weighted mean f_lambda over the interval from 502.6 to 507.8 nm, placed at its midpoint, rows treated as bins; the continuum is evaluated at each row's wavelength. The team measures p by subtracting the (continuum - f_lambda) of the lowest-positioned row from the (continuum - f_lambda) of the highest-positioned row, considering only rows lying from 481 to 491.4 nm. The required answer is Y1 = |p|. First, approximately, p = 3.2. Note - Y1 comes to 3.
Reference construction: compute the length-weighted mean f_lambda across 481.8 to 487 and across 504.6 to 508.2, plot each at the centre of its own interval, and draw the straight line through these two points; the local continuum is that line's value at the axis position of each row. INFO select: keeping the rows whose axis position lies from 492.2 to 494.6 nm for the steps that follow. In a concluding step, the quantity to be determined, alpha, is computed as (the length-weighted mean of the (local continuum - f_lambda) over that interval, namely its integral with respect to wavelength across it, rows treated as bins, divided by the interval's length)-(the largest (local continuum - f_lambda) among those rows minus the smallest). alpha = -3.4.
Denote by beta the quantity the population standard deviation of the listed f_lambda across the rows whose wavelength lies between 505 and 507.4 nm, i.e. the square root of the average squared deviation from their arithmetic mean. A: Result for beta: 1.3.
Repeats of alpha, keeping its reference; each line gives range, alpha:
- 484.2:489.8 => -5.8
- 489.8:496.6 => -5.6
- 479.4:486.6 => -6.6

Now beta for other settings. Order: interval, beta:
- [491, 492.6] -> 1.9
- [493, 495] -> 1.8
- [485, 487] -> 1.7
